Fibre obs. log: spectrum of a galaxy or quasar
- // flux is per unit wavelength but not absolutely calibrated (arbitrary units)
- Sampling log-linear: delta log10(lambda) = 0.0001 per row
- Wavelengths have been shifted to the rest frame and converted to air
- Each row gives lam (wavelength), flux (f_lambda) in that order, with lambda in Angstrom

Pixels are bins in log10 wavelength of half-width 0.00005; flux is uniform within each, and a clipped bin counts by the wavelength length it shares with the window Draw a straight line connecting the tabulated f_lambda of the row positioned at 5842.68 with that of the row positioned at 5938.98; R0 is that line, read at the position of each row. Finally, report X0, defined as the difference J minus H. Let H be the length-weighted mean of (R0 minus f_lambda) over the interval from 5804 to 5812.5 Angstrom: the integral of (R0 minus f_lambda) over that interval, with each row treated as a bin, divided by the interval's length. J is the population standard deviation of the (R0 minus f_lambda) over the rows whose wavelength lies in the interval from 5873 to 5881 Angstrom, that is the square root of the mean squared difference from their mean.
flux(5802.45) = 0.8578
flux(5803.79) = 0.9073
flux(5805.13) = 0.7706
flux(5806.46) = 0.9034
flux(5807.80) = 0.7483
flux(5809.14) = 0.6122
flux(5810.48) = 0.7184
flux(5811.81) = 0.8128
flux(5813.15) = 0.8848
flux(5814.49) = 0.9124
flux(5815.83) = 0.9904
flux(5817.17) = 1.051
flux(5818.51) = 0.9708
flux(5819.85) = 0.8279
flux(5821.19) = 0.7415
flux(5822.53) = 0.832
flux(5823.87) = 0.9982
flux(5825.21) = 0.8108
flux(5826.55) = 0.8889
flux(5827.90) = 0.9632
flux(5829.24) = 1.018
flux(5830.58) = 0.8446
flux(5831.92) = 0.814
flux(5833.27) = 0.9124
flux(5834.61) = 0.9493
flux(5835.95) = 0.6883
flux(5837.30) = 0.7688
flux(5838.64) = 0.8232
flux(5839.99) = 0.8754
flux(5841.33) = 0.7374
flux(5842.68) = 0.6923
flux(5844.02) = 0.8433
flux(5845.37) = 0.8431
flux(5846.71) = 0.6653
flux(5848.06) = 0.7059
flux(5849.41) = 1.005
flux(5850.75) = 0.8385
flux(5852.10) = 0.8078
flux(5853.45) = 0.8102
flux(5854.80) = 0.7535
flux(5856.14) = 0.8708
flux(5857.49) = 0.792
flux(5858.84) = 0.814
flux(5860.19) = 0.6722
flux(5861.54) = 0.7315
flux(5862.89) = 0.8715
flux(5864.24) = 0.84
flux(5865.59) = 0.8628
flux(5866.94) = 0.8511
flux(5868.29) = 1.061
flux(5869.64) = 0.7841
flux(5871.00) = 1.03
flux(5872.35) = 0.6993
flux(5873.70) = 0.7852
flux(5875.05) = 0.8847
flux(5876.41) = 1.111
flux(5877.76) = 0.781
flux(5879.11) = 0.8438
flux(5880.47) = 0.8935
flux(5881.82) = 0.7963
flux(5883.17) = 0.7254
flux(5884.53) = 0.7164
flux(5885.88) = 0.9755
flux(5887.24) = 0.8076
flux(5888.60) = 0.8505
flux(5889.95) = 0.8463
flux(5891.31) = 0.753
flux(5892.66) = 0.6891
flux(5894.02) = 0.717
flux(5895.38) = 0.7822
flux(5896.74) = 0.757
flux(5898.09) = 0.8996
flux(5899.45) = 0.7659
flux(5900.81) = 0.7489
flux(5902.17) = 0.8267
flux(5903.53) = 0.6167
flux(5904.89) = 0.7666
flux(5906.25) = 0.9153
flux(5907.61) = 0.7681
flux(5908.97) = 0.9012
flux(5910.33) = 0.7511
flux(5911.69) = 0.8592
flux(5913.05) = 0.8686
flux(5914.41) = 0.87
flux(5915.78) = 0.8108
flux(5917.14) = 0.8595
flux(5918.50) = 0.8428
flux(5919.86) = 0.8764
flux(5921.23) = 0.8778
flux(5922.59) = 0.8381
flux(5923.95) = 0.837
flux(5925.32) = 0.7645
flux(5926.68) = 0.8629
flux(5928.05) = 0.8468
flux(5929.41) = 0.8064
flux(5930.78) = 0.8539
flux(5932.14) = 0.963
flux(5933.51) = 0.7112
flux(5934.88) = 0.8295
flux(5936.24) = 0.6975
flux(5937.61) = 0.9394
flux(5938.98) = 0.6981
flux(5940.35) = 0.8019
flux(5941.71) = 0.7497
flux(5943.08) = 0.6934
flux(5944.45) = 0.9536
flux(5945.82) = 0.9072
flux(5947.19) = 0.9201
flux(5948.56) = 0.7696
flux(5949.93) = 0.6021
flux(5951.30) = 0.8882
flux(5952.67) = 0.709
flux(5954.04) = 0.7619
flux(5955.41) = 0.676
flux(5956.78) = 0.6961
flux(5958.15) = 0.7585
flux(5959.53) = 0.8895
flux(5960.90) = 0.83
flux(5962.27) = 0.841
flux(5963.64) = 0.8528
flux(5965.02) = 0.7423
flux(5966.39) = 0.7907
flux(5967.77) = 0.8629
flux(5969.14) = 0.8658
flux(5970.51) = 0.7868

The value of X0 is 0.19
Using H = -0.08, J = 0.111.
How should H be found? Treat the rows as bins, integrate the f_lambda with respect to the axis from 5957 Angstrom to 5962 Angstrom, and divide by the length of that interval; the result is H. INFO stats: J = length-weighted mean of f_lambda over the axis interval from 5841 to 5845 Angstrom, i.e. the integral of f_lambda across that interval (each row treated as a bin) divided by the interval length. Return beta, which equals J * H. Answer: 0.62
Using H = 0.81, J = 0.77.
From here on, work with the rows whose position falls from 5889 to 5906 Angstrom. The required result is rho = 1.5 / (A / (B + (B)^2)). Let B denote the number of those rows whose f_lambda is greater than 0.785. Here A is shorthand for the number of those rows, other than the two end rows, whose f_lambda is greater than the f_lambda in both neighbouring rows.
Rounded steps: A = 3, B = 3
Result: 6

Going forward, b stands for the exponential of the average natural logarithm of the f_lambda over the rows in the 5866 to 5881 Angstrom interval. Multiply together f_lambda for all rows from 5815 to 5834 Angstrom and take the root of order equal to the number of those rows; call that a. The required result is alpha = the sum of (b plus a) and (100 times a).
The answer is 92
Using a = 0.90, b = 0.876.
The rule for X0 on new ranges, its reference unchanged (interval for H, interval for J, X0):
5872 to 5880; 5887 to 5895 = 0.23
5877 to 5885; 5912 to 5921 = 0.13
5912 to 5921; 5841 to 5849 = 0.23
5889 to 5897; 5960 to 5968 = 0.11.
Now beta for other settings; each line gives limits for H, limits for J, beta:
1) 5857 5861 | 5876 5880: 0.68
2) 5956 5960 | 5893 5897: 0.57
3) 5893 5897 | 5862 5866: 0.63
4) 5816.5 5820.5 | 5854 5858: 0.77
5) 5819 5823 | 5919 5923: 0.70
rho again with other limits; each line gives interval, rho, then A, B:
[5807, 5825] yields 135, 1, 9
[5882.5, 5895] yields 15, 2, 4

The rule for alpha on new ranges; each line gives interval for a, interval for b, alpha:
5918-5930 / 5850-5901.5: 86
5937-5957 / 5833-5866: 79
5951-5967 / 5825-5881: 80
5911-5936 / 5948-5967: 86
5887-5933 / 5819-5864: 83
